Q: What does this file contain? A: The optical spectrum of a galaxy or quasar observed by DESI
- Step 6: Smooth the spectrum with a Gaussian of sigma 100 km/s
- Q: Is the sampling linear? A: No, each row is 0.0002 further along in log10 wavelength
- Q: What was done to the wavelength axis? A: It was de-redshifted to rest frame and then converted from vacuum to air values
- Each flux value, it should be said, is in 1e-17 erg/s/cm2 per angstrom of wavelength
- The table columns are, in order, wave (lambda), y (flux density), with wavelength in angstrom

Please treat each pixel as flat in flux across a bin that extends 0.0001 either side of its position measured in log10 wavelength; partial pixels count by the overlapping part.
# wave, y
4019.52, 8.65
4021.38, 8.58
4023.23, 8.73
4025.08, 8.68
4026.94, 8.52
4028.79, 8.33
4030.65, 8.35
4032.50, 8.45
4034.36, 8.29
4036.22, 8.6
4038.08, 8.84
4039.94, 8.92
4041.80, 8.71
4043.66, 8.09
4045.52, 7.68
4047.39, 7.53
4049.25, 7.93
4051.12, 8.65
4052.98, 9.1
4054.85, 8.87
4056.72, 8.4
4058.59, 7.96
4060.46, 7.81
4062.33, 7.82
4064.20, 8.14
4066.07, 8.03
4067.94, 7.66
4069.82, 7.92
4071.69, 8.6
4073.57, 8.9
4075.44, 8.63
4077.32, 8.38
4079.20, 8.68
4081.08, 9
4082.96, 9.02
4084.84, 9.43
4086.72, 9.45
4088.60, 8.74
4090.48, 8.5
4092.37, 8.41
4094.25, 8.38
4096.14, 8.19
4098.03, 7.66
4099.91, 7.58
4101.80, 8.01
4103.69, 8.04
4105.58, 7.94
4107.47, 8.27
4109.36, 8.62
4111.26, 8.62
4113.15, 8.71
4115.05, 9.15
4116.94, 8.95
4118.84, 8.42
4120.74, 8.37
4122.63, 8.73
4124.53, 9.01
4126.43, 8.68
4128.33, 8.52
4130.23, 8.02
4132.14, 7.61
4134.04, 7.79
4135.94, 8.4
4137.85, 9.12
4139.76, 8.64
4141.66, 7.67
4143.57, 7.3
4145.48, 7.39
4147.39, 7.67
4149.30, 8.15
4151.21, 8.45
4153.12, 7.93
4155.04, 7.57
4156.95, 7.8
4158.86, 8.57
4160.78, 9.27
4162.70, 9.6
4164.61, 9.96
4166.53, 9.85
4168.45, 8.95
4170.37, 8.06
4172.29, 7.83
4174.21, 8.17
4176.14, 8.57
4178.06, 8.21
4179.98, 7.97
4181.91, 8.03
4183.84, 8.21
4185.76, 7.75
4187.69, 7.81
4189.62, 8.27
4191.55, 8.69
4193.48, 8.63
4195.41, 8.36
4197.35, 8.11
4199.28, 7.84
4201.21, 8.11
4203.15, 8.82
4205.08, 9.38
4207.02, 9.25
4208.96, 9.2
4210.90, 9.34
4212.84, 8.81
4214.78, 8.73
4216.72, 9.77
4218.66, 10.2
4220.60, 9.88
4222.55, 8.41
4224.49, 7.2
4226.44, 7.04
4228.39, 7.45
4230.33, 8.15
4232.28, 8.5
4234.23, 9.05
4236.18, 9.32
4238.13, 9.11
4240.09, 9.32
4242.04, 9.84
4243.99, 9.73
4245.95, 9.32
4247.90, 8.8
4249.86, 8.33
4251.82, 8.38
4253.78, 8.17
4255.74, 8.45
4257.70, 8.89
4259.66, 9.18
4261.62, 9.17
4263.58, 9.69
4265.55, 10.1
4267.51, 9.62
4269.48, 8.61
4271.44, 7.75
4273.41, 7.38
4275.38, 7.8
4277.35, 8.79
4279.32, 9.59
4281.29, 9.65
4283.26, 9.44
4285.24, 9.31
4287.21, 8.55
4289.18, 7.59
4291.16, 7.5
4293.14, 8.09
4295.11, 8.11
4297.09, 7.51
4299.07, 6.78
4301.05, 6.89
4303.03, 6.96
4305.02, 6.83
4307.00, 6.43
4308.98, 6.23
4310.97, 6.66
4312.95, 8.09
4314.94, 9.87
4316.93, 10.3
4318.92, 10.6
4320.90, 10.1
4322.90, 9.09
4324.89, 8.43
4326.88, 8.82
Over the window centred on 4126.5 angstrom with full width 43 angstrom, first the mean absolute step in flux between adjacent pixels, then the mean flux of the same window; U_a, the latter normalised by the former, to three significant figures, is 23.7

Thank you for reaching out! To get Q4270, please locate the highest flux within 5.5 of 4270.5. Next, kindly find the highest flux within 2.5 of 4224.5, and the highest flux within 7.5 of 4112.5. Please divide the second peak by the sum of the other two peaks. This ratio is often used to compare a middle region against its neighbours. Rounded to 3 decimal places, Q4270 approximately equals 0.437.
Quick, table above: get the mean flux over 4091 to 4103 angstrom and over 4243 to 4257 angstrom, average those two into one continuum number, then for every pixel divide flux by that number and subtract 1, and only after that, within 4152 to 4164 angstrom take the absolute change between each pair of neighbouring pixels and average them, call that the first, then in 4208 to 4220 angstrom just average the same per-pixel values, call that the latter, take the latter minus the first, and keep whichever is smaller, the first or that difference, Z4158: 0.057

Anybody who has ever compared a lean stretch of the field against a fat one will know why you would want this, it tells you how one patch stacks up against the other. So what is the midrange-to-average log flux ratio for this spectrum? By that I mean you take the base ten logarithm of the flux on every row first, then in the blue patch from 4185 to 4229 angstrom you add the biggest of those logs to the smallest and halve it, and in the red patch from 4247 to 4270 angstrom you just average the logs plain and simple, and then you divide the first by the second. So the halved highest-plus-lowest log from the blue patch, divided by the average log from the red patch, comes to 0.98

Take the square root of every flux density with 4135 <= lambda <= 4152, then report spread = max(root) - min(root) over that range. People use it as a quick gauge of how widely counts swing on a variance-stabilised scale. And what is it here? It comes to 0.32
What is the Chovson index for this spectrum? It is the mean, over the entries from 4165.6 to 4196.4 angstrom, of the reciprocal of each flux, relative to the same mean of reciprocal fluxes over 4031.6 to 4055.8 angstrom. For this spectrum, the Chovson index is 1.01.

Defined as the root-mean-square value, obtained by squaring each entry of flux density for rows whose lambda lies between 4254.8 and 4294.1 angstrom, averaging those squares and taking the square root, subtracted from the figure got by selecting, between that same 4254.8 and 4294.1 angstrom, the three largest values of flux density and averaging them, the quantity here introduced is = 1.0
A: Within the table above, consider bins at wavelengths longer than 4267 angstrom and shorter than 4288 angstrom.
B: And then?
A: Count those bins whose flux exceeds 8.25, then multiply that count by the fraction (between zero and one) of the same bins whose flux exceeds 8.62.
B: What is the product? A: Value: 4.36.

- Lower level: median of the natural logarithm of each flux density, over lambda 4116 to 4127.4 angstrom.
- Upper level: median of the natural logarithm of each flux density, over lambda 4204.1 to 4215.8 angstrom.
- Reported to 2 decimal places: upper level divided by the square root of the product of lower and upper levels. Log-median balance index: 1.01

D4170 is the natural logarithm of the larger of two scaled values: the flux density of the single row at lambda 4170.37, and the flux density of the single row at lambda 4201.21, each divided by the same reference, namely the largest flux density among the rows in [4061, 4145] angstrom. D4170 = -0.15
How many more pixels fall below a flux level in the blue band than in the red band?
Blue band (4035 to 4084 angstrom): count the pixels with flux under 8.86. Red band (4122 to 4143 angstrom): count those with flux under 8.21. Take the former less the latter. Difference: 16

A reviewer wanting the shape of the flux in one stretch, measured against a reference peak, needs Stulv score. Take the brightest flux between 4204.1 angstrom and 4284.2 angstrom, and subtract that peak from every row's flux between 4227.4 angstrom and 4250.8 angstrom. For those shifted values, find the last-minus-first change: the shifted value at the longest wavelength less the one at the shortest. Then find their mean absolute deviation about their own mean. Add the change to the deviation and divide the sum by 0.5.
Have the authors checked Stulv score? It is 2.9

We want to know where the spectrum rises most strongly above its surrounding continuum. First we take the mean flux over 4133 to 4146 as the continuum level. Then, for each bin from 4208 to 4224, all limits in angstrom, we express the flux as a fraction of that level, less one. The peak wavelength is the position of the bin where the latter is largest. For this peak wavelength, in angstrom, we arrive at 4218.66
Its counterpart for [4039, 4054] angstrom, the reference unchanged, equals 4052.98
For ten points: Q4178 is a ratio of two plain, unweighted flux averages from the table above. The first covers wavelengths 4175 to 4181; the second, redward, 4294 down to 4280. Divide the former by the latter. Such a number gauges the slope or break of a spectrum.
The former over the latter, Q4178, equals 0.96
